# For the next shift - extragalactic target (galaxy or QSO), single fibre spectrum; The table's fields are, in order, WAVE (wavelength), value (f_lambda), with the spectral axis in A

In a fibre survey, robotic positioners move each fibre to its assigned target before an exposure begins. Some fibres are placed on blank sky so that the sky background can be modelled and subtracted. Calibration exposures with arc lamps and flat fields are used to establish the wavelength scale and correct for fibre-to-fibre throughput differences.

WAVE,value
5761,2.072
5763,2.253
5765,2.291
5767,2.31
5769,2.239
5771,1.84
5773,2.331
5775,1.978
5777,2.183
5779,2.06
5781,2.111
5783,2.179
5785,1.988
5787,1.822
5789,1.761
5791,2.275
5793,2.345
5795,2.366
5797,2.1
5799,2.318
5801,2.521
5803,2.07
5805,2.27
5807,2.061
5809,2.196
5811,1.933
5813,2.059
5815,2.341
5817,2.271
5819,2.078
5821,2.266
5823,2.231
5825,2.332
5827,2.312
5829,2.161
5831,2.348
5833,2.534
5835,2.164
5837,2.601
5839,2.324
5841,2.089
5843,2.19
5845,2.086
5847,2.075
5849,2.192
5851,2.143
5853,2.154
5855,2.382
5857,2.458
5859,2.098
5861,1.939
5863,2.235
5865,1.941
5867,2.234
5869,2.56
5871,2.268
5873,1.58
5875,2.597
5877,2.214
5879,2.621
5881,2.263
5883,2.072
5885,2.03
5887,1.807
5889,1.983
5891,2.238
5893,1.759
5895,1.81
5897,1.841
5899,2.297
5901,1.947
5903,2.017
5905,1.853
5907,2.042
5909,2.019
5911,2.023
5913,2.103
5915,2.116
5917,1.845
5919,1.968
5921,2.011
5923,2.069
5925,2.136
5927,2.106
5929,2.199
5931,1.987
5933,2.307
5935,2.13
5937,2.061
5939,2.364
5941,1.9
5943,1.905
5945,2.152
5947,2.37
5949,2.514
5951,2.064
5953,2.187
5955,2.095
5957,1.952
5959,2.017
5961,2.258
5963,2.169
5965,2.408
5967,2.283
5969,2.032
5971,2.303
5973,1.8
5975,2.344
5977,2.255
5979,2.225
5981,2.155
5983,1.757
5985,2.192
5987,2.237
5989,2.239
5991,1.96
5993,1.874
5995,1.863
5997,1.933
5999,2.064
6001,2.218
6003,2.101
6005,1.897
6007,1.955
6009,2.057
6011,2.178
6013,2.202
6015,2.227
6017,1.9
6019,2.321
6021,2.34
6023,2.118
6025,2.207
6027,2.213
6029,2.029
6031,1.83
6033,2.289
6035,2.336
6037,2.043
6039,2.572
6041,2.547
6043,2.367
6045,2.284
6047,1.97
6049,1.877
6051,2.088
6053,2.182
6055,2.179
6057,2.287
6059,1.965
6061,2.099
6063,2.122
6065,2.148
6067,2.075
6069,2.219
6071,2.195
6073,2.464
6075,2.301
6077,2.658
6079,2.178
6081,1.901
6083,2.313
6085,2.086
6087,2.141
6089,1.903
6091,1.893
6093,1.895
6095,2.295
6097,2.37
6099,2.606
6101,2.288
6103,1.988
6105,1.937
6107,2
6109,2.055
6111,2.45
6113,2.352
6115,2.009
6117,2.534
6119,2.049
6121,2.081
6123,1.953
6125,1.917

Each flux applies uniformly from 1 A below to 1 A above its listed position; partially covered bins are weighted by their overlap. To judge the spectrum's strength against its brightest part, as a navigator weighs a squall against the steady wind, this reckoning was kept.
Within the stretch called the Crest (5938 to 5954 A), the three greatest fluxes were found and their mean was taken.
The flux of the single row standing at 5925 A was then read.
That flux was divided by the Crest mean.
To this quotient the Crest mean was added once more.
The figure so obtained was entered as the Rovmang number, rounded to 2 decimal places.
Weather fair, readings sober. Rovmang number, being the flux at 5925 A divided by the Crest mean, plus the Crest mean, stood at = 3.30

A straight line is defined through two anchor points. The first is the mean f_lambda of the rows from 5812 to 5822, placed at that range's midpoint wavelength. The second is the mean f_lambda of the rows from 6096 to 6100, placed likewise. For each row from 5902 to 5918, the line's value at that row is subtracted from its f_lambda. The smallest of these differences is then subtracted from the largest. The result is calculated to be 0.27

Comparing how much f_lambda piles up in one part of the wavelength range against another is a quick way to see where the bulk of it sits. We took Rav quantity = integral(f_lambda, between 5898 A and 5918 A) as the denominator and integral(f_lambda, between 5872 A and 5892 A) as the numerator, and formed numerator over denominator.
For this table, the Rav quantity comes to 1.06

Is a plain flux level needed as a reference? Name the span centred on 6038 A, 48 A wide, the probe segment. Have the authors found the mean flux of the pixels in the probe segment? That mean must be 2.18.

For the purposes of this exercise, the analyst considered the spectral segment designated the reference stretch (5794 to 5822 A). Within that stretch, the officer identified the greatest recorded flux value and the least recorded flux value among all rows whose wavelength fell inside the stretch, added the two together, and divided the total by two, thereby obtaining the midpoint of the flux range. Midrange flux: 2.23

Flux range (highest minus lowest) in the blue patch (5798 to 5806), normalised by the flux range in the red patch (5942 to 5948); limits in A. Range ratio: 1.0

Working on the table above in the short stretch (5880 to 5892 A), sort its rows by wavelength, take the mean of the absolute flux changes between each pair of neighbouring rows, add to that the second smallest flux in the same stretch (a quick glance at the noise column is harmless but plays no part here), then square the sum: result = 4.7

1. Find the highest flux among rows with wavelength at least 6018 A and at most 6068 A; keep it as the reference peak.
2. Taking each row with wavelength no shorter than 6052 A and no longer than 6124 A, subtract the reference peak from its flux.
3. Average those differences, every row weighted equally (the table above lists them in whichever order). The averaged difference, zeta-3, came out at -0.401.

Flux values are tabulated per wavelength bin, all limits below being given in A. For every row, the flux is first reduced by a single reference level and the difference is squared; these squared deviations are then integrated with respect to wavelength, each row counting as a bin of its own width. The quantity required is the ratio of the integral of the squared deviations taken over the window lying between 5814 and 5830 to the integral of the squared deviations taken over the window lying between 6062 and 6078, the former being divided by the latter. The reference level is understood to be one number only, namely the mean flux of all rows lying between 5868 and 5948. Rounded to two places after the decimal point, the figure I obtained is 0.48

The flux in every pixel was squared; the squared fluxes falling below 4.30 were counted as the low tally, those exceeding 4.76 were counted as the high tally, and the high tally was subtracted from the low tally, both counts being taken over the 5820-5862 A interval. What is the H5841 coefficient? -11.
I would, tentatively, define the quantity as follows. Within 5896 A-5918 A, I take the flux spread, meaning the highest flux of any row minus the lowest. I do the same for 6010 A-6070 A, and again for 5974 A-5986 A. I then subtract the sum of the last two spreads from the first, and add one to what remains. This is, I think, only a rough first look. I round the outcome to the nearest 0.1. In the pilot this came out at 0.1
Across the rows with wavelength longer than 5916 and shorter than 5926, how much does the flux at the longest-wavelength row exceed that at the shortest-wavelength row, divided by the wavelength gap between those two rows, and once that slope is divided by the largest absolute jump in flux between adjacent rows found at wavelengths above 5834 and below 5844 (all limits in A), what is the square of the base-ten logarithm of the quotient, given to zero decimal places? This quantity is 1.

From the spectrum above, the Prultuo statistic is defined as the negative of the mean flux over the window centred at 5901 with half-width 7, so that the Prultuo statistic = -1.97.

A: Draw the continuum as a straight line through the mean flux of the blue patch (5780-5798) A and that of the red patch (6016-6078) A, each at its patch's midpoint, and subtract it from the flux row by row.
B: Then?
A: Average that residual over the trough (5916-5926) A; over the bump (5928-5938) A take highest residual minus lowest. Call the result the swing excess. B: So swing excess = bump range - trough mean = 0.5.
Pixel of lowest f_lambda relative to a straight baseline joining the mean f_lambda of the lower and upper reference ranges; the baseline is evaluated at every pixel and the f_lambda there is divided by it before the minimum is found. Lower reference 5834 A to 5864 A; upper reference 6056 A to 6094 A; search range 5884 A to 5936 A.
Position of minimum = 5893 A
